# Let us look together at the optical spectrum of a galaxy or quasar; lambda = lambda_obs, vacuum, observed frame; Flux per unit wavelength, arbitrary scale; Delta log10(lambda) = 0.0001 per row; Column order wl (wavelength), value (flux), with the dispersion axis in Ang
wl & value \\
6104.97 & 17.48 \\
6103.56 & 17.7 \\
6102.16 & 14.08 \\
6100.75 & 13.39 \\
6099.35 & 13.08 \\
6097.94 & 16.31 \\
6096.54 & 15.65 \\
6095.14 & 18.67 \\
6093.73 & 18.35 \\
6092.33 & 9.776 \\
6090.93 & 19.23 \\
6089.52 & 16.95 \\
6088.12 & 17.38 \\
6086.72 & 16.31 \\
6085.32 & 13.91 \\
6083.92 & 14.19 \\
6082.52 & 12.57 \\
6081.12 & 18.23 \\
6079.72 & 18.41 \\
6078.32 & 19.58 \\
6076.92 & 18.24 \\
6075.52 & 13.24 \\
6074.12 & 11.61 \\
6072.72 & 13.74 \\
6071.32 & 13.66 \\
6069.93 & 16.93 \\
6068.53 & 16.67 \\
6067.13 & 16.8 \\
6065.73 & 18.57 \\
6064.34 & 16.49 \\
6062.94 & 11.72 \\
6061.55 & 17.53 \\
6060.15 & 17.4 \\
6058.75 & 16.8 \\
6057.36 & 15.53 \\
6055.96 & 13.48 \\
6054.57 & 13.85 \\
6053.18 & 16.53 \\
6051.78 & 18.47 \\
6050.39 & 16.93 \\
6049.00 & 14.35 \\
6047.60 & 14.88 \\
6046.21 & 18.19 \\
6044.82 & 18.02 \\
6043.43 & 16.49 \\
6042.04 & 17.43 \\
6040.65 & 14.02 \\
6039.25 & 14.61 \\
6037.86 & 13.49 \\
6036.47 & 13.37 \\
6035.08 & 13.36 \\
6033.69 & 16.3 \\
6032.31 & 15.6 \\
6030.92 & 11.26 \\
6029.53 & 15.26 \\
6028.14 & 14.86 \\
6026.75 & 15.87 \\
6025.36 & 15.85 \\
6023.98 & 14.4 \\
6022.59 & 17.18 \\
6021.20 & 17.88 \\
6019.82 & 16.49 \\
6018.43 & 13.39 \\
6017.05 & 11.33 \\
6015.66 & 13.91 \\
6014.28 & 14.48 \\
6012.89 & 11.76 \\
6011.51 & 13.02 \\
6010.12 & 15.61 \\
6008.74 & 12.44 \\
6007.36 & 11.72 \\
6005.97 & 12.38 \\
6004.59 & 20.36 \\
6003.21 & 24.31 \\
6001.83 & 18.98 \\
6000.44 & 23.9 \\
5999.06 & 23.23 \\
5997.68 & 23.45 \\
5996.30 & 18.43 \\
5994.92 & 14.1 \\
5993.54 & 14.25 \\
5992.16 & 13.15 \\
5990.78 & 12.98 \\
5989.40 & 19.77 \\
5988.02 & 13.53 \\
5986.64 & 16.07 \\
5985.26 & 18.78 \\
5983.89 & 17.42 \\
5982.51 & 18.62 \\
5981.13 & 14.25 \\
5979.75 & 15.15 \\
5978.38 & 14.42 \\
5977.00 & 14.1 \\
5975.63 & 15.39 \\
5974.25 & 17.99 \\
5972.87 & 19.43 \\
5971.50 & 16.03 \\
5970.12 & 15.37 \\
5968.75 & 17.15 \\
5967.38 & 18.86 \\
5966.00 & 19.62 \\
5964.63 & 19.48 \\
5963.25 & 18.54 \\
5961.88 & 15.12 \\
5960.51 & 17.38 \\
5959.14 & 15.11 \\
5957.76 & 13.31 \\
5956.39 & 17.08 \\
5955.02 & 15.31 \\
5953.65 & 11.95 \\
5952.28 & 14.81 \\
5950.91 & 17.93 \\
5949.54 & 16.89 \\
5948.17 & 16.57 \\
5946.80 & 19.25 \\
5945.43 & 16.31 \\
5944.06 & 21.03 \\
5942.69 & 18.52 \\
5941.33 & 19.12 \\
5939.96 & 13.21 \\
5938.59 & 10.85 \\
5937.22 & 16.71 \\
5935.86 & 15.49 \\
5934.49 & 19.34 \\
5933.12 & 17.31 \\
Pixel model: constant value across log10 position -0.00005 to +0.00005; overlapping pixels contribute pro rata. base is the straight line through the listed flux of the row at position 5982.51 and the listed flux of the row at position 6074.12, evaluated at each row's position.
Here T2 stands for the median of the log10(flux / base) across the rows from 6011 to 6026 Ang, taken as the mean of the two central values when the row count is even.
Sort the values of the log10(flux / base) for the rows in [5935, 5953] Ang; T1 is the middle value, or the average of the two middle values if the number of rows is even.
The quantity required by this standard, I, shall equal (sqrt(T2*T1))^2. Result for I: 0.005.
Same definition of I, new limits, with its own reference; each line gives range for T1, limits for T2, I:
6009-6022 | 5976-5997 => 0.006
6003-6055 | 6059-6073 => 0.002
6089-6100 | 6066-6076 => 0.015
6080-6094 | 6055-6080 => 0.026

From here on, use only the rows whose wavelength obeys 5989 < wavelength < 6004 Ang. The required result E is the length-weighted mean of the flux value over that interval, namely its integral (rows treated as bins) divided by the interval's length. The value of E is 18.77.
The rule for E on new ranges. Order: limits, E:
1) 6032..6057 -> 15.52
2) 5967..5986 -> 16.61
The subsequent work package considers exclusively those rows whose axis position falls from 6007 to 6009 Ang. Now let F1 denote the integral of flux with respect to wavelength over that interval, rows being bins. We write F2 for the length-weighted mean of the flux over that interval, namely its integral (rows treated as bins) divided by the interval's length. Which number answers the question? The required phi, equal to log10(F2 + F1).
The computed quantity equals 1.56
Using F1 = 24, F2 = 12.1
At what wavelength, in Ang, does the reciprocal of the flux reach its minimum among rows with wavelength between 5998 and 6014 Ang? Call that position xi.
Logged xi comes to 6003.21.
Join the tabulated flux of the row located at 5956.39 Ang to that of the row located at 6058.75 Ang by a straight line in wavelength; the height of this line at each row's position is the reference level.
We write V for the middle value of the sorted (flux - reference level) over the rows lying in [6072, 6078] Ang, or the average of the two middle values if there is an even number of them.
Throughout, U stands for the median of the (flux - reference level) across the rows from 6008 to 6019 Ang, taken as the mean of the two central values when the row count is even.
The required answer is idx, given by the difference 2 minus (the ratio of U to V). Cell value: 0.9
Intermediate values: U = -3.7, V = -3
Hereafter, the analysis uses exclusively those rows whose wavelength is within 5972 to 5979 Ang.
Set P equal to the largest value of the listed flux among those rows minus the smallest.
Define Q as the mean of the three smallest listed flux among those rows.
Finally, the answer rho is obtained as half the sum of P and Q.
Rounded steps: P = 5.3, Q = 14.6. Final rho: 10.0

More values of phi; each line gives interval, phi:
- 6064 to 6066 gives 1.72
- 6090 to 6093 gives 1.77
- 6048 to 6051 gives 1.79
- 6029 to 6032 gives 1.73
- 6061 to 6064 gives 1.77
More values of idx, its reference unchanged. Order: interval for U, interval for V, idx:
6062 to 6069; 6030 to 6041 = 2.0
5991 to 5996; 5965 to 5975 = 5.0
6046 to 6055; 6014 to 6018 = 1.9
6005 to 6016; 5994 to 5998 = 4.9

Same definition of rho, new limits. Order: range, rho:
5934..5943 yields 10.8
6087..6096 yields 12.1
